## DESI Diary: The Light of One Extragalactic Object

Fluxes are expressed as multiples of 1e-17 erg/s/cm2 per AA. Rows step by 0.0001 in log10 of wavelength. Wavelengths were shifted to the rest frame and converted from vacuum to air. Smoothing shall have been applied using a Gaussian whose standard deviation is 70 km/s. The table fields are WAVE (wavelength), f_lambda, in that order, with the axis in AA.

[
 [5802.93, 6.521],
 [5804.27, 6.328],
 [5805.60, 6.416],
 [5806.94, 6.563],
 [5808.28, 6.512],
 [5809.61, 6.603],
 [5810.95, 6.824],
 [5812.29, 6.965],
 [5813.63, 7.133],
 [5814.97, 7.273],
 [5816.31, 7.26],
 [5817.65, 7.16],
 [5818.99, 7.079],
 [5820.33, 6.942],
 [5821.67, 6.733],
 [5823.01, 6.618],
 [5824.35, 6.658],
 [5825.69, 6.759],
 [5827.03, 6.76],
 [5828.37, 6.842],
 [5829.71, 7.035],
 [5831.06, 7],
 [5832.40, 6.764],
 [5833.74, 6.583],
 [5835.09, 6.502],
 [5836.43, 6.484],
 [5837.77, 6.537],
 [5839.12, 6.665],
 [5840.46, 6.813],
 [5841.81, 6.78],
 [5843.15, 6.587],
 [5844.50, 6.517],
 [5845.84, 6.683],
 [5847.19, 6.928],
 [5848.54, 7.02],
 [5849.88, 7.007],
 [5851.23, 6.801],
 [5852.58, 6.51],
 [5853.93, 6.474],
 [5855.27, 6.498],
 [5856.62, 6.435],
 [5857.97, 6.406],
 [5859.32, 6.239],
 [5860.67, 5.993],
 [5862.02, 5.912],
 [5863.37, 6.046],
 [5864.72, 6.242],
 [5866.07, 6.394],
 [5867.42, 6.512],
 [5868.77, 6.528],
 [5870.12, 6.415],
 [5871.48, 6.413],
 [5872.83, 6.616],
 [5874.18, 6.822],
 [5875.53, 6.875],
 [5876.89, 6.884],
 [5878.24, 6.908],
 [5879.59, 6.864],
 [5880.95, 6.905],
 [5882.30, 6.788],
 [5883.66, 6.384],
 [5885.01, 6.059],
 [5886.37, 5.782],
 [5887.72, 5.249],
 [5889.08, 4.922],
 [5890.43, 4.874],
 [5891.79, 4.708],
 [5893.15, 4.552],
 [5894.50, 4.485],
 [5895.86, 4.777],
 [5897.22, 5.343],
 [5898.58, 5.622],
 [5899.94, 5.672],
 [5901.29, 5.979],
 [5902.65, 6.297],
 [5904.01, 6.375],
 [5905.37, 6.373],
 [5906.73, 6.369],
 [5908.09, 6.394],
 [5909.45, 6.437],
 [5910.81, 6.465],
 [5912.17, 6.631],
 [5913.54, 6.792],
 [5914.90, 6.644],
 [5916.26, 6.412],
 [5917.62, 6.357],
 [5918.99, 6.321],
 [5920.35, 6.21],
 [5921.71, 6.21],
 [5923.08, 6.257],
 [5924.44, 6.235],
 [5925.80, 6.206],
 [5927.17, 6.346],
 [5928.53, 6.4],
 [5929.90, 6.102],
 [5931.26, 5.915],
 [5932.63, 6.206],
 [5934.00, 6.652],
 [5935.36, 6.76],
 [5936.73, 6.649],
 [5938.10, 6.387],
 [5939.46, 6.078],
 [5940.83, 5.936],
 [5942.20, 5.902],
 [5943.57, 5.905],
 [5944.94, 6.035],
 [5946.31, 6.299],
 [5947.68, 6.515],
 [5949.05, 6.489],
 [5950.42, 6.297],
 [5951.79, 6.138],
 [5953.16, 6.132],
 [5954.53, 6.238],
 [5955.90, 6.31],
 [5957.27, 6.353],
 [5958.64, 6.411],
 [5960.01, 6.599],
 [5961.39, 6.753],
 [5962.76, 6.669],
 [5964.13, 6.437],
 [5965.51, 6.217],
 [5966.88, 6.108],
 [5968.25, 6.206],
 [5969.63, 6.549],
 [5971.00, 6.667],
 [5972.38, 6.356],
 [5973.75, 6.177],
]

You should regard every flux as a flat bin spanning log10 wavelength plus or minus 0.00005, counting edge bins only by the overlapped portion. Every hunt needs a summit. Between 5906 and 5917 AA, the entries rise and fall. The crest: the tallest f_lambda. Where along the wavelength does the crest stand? 5913.54 AA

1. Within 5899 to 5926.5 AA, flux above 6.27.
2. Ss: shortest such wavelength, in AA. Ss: 5902.65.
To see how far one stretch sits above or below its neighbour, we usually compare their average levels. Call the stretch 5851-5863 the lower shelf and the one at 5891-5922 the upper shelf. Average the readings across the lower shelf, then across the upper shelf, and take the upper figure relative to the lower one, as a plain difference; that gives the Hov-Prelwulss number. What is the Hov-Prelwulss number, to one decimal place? -0.4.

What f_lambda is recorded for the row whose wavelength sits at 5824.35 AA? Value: 6.658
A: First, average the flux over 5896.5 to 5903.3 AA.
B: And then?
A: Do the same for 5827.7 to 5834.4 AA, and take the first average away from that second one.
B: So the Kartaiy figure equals 1.1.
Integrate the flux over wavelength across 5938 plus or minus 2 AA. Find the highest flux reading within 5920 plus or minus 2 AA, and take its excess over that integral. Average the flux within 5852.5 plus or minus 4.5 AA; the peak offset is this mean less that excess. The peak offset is 26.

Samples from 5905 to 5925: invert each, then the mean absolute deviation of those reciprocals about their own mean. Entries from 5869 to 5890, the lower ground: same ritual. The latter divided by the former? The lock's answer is 4.4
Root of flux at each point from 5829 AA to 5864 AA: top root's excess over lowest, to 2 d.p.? 0.22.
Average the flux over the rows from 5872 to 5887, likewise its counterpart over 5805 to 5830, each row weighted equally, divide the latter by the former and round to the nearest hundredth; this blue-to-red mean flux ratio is 1.03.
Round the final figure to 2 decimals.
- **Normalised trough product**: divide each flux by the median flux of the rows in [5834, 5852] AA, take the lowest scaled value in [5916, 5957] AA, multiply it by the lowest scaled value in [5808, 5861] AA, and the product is 0.79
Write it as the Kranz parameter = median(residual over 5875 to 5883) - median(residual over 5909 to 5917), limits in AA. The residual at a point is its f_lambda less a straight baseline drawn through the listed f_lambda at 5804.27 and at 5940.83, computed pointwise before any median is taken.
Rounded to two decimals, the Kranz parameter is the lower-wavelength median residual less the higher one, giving 0.23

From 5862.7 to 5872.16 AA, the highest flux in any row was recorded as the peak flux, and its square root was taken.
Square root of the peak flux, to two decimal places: 2.55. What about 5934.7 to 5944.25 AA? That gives 2.60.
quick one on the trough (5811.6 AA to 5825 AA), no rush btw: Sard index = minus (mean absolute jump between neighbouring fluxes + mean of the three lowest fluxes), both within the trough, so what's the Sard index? -6.78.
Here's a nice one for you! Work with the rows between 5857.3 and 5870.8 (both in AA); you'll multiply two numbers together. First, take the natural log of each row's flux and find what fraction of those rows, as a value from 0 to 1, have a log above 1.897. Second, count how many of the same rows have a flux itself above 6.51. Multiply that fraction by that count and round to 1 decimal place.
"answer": 0.0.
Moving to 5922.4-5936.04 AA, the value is 0.2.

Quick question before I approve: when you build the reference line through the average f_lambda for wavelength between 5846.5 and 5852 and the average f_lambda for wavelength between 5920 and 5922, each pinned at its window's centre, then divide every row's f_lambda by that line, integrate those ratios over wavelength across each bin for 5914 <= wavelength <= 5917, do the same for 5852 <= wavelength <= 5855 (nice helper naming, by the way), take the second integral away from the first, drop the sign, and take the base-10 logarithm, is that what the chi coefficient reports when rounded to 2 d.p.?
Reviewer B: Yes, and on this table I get -0.52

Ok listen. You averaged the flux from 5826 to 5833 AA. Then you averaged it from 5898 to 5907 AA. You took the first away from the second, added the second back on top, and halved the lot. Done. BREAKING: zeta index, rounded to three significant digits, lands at 2.66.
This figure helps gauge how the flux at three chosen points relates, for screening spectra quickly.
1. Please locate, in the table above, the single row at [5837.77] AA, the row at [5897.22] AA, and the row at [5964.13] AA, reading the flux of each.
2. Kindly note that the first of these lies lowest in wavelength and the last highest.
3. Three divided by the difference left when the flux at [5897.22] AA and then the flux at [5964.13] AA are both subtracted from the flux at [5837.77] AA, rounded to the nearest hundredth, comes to -0.57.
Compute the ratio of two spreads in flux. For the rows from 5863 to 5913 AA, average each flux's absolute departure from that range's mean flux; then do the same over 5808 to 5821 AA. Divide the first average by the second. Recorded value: 2.9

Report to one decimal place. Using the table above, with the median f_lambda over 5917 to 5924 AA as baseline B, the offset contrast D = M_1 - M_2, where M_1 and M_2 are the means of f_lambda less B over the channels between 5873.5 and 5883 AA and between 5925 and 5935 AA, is 0.6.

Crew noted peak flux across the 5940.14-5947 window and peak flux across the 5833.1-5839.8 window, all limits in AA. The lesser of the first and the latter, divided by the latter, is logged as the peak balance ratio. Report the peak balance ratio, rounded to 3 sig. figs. 0.945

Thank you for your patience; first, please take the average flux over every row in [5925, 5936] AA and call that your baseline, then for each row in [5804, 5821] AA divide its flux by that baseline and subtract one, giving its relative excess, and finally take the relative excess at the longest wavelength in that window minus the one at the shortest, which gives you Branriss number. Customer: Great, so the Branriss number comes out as 0.10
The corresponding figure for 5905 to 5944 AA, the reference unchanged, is -0.07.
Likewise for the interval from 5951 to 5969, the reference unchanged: 0.01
